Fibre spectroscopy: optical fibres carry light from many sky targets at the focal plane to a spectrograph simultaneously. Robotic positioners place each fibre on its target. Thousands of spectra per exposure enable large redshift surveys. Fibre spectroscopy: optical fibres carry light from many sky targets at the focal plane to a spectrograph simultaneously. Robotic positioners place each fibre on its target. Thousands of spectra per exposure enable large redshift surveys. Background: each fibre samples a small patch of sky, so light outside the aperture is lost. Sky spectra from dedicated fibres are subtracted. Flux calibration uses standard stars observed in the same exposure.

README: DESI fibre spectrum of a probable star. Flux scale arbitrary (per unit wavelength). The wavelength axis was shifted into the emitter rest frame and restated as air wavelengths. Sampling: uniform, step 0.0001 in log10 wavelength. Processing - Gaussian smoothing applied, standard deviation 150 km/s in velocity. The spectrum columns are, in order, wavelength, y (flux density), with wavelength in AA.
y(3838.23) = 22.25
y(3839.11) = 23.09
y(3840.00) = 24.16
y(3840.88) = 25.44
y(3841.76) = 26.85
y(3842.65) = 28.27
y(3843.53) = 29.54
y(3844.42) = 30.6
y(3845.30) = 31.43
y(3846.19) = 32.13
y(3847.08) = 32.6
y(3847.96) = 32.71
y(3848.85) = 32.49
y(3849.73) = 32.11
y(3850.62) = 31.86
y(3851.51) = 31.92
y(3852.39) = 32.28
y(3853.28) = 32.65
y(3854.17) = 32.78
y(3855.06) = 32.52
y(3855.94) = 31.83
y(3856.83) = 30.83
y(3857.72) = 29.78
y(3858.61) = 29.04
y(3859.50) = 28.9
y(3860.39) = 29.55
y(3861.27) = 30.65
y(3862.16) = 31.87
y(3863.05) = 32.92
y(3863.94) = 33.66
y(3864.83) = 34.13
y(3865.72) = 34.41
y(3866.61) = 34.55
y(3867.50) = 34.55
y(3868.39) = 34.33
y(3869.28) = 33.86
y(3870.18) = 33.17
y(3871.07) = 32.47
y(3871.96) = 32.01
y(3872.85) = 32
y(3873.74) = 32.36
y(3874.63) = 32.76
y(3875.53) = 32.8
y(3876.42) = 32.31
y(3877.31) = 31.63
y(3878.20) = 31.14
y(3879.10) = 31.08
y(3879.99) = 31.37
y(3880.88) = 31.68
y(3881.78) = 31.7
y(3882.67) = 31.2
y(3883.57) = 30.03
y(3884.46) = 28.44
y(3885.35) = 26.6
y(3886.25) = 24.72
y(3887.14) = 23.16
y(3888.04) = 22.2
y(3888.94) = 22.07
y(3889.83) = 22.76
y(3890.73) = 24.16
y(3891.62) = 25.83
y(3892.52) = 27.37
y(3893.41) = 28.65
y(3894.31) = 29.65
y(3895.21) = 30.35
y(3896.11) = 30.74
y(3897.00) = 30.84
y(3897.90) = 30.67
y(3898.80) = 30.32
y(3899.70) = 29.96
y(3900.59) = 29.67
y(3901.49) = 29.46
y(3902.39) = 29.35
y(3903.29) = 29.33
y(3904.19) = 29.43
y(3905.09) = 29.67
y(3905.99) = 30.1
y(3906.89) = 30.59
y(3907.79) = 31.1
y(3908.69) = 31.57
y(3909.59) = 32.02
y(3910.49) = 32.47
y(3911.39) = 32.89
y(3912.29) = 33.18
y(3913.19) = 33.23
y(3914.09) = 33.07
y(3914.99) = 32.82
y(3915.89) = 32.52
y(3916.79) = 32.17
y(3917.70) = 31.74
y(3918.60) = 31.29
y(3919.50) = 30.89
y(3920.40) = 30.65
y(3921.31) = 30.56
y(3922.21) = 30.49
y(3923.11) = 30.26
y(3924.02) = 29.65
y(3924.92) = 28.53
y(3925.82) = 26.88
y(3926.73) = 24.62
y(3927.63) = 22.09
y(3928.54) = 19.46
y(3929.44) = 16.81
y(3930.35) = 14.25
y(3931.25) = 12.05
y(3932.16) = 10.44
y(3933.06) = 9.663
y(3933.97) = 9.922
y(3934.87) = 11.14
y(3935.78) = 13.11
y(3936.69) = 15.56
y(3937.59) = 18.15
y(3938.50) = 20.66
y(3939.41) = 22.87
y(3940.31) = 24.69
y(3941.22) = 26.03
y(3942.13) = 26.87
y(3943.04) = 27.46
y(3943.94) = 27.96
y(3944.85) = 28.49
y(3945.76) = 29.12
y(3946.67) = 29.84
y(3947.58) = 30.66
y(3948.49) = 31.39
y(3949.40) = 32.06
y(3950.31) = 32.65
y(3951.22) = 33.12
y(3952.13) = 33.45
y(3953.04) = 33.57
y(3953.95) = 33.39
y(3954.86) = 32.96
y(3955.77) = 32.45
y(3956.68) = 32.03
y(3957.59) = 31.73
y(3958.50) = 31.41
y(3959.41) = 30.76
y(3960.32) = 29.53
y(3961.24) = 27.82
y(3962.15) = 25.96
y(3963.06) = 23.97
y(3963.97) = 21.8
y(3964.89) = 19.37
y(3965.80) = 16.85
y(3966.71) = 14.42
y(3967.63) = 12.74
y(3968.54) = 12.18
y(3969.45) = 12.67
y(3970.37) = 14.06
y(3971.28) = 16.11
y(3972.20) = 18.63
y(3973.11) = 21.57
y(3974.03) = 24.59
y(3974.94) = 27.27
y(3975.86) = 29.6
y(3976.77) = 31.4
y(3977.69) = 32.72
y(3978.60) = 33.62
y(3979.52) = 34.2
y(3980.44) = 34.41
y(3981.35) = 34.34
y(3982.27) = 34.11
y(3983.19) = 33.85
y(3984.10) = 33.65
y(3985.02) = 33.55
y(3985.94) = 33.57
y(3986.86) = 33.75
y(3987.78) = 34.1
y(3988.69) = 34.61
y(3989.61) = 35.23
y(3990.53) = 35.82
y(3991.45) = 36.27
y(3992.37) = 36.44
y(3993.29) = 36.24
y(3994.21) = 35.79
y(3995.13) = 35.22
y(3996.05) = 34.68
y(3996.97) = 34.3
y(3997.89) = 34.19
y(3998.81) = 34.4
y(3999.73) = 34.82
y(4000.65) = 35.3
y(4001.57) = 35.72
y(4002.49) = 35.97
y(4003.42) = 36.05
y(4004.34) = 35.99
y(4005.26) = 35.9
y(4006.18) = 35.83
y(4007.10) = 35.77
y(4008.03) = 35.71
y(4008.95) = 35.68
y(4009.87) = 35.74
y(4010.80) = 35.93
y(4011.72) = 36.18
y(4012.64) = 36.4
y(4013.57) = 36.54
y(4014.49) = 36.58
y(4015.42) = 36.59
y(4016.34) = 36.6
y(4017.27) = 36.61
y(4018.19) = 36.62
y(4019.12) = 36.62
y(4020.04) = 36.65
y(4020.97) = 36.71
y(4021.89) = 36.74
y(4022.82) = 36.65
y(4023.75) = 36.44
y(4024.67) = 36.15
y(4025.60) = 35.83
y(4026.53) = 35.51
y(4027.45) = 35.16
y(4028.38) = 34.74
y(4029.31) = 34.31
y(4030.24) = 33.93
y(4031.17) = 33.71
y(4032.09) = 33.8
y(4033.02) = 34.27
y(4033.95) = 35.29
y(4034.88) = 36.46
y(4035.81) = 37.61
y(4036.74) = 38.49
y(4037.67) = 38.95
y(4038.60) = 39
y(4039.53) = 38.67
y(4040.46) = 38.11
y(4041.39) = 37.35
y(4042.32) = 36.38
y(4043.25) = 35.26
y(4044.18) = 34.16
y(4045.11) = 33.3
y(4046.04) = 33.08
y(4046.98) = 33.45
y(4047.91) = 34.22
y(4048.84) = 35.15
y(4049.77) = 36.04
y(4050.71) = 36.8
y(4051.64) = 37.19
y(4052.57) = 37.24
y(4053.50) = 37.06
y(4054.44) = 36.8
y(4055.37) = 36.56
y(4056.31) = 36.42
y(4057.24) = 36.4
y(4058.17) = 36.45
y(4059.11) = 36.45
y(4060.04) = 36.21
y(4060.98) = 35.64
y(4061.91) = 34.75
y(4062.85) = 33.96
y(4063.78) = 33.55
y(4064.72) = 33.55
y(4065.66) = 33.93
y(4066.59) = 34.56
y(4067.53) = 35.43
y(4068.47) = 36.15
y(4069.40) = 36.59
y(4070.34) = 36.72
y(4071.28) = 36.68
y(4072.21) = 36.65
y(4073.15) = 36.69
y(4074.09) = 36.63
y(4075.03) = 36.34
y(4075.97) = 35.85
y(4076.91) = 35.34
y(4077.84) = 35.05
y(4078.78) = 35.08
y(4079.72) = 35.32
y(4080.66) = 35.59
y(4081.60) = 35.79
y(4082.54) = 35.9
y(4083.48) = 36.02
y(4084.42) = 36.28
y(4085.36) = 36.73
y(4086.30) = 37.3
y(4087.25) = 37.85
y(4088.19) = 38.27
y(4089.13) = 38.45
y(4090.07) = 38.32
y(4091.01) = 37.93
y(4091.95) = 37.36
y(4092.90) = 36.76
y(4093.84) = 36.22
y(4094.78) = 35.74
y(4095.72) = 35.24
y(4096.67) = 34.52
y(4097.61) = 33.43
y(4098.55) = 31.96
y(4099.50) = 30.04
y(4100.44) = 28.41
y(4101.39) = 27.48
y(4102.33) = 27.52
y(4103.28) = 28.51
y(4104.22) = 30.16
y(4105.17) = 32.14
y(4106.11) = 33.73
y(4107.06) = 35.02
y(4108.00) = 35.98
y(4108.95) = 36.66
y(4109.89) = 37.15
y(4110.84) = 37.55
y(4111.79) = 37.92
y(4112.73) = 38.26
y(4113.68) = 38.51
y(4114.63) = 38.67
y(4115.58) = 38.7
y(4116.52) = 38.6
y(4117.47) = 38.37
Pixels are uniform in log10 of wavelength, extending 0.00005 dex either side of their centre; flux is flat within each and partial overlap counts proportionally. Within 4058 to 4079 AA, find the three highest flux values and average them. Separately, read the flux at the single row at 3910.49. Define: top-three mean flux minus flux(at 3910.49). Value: 4.2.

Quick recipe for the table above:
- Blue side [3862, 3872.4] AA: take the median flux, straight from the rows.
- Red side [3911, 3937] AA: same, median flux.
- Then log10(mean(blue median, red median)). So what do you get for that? 1.50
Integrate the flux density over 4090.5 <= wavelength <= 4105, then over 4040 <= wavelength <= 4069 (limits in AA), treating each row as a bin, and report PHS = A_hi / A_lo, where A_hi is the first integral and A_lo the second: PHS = 0.5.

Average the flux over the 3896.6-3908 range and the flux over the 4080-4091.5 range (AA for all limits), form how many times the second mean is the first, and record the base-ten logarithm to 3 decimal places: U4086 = 0.091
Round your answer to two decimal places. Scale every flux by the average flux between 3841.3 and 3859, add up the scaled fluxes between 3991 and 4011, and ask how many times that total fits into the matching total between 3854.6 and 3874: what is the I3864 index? 0.91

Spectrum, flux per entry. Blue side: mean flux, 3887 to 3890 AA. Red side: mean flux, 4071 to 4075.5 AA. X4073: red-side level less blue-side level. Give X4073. 14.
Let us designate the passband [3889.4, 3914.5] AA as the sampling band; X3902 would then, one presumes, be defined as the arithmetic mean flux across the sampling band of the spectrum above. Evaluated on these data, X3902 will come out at 30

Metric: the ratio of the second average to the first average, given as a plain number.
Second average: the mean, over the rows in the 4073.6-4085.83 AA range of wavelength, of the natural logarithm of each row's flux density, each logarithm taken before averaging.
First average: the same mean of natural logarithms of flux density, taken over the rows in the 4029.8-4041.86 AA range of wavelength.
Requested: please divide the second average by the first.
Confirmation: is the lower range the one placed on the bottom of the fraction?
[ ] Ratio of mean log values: 0.99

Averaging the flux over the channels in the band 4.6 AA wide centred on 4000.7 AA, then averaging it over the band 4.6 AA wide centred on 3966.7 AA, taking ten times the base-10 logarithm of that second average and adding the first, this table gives 47.0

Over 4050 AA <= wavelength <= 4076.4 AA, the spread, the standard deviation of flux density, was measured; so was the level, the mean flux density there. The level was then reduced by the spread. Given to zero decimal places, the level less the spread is 35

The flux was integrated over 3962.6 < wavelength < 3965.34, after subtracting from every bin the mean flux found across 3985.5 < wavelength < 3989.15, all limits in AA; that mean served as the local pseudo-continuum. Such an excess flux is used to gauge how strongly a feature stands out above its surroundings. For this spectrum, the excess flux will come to -33.7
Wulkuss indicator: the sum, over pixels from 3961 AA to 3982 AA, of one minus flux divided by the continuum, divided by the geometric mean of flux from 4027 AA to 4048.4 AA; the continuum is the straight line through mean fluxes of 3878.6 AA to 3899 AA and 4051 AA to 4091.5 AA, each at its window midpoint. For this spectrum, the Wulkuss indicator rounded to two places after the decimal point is 0.17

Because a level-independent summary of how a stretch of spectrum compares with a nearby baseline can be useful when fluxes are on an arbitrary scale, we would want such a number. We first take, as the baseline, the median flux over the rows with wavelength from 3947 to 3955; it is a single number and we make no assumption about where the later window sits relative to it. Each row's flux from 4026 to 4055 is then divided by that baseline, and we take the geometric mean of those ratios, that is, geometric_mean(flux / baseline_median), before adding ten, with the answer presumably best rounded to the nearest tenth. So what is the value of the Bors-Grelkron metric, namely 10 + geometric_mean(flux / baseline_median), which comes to 11.1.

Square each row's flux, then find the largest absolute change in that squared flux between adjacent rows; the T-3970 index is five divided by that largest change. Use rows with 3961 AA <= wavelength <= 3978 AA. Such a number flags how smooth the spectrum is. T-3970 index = 0.036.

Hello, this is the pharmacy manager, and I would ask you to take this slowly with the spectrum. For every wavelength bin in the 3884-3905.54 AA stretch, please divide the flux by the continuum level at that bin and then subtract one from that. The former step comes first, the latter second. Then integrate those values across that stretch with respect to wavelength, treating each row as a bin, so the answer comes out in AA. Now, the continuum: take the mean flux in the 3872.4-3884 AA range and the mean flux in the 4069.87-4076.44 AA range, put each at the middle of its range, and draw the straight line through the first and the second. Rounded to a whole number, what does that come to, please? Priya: -3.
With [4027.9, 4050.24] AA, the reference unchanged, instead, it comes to 0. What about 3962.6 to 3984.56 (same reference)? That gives -6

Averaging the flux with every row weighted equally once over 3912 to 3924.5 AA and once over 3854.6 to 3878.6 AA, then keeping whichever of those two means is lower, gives 31.6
